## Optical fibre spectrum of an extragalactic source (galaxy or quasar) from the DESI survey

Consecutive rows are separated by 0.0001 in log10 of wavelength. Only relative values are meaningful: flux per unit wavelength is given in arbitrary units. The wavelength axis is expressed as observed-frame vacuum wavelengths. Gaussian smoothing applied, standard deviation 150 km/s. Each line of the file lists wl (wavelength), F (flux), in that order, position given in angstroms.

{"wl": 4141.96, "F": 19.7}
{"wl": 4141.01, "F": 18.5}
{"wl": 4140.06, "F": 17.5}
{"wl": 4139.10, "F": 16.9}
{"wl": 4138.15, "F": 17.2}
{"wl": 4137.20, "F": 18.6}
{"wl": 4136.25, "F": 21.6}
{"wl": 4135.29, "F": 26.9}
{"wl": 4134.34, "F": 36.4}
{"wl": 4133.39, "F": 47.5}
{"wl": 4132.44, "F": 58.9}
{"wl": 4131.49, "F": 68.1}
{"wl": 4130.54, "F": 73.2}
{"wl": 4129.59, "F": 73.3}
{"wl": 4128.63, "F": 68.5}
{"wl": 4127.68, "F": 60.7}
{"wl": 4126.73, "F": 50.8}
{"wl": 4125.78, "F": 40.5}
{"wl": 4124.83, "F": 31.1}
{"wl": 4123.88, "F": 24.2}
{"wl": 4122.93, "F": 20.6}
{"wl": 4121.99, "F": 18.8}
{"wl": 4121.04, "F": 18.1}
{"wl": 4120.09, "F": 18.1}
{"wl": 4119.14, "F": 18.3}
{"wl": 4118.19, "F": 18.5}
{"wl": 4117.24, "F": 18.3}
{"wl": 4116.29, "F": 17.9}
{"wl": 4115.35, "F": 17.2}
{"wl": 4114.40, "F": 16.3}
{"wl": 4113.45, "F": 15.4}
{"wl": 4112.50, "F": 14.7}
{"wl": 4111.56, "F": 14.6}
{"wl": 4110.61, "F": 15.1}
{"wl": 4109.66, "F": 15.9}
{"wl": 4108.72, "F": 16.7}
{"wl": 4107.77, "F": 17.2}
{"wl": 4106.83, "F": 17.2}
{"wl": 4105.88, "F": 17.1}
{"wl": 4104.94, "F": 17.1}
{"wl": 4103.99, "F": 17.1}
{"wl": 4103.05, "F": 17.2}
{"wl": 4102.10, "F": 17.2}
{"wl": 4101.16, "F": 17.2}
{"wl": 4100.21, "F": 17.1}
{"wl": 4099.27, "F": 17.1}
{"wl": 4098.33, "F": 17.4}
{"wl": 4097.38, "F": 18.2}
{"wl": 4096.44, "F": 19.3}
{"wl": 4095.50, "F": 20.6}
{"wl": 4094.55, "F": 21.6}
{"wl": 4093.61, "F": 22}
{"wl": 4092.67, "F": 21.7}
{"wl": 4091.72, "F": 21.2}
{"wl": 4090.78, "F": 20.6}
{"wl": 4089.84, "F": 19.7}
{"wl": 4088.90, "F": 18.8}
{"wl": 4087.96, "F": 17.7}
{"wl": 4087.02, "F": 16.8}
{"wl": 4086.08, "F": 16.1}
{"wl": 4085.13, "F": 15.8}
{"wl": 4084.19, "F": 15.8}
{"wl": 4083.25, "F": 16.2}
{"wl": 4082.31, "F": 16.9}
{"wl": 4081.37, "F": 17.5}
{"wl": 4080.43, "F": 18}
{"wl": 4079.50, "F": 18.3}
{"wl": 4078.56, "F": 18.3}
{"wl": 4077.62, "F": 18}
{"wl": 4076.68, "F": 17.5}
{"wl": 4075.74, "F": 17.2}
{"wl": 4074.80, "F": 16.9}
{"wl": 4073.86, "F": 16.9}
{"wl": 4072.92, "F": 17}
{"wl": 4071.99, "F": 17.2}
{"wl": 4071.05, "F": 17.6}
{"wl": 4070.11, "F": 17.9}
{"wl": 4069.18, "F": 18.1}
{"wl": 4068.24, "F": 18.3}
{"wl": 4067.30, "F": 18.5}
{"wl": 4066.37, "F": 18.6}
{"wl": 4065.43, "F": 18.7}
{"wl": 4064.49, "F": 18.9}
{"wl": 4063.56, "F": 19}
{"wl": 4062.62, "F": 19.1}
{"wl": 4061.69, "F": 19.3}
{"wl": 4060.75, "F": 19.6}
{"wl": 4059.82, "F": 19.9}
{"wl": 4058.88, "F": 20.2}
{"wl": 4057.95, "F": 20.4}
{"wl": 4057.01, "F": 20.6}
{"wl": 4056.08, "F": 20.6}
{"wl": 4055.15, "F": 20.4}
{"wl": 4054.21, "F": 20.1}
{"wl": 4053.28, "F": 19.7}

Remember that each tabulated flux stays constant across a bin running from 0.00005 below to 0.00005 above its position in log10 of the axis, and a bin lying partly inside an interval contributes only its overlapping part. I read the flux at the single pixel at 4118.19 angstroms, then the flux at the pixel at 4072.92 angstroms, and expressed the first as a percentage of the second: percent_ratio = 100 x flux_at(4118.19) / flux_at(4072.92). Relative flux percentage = 109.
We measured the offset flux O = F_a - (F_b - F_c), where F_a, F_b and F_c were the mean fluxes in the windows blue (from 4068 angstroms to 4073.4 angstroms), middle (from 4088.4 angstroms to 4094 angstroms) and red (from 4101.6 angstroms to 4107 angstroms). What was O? 14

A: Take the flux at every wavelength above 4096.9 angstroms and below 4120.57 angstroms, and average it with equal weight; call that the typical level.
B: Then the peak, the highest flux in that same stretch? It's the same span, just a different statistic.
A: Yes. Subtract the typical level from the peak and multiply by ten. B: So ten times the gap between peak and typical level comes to 15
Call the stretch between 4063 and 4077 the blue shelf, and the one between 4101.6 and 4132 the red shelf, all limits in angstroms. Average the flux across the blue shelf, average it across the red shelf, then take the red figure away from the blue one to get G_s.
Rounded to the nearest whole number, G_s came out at -10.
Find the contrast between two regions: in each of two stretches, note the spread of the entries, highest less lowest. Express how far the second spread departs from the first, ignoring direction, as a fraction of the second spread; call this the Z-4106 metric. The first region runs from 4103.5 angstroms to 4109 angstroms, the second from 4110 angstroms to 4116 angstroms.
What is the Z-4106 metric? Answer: 0.81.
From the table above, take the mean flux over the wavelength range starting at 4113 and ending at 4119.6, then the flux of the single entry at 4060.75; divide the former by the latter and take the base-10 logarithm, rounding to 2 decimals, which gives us -0.05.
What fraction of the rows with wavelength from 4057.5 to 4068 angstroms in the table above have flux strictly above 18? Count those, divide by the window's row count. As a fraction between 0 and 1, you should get 1.0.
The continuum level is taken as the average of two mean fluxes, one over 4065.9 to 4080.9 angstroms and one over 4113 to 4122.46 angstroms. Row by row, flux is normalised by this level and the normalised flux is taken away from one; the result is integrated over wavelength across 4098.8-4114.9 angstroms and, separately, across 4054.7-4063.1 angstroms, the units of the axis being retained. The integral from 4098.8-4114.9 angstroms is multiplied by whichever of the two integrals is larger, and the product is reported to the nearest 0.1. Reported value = 1.3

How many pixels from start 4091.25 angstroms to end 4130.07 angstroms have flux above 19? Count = 14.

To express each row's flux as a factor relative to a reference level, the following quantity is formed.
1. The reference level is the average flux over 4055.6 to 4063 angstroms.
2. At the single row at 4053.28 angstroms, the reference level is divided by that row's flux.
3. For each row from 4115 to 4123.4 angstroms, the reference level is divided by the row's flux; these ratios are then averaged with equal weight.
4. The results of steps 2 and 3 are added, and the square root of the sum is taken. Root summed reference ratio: 1.45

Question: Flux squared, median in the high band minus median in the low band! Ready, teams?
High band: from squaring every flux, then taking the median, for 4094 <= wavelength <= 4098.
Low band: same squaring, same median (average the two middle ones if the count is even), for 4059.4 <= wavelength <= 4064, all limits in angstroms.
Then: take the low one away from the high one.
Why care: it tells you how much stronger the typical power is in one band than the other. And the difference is 26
